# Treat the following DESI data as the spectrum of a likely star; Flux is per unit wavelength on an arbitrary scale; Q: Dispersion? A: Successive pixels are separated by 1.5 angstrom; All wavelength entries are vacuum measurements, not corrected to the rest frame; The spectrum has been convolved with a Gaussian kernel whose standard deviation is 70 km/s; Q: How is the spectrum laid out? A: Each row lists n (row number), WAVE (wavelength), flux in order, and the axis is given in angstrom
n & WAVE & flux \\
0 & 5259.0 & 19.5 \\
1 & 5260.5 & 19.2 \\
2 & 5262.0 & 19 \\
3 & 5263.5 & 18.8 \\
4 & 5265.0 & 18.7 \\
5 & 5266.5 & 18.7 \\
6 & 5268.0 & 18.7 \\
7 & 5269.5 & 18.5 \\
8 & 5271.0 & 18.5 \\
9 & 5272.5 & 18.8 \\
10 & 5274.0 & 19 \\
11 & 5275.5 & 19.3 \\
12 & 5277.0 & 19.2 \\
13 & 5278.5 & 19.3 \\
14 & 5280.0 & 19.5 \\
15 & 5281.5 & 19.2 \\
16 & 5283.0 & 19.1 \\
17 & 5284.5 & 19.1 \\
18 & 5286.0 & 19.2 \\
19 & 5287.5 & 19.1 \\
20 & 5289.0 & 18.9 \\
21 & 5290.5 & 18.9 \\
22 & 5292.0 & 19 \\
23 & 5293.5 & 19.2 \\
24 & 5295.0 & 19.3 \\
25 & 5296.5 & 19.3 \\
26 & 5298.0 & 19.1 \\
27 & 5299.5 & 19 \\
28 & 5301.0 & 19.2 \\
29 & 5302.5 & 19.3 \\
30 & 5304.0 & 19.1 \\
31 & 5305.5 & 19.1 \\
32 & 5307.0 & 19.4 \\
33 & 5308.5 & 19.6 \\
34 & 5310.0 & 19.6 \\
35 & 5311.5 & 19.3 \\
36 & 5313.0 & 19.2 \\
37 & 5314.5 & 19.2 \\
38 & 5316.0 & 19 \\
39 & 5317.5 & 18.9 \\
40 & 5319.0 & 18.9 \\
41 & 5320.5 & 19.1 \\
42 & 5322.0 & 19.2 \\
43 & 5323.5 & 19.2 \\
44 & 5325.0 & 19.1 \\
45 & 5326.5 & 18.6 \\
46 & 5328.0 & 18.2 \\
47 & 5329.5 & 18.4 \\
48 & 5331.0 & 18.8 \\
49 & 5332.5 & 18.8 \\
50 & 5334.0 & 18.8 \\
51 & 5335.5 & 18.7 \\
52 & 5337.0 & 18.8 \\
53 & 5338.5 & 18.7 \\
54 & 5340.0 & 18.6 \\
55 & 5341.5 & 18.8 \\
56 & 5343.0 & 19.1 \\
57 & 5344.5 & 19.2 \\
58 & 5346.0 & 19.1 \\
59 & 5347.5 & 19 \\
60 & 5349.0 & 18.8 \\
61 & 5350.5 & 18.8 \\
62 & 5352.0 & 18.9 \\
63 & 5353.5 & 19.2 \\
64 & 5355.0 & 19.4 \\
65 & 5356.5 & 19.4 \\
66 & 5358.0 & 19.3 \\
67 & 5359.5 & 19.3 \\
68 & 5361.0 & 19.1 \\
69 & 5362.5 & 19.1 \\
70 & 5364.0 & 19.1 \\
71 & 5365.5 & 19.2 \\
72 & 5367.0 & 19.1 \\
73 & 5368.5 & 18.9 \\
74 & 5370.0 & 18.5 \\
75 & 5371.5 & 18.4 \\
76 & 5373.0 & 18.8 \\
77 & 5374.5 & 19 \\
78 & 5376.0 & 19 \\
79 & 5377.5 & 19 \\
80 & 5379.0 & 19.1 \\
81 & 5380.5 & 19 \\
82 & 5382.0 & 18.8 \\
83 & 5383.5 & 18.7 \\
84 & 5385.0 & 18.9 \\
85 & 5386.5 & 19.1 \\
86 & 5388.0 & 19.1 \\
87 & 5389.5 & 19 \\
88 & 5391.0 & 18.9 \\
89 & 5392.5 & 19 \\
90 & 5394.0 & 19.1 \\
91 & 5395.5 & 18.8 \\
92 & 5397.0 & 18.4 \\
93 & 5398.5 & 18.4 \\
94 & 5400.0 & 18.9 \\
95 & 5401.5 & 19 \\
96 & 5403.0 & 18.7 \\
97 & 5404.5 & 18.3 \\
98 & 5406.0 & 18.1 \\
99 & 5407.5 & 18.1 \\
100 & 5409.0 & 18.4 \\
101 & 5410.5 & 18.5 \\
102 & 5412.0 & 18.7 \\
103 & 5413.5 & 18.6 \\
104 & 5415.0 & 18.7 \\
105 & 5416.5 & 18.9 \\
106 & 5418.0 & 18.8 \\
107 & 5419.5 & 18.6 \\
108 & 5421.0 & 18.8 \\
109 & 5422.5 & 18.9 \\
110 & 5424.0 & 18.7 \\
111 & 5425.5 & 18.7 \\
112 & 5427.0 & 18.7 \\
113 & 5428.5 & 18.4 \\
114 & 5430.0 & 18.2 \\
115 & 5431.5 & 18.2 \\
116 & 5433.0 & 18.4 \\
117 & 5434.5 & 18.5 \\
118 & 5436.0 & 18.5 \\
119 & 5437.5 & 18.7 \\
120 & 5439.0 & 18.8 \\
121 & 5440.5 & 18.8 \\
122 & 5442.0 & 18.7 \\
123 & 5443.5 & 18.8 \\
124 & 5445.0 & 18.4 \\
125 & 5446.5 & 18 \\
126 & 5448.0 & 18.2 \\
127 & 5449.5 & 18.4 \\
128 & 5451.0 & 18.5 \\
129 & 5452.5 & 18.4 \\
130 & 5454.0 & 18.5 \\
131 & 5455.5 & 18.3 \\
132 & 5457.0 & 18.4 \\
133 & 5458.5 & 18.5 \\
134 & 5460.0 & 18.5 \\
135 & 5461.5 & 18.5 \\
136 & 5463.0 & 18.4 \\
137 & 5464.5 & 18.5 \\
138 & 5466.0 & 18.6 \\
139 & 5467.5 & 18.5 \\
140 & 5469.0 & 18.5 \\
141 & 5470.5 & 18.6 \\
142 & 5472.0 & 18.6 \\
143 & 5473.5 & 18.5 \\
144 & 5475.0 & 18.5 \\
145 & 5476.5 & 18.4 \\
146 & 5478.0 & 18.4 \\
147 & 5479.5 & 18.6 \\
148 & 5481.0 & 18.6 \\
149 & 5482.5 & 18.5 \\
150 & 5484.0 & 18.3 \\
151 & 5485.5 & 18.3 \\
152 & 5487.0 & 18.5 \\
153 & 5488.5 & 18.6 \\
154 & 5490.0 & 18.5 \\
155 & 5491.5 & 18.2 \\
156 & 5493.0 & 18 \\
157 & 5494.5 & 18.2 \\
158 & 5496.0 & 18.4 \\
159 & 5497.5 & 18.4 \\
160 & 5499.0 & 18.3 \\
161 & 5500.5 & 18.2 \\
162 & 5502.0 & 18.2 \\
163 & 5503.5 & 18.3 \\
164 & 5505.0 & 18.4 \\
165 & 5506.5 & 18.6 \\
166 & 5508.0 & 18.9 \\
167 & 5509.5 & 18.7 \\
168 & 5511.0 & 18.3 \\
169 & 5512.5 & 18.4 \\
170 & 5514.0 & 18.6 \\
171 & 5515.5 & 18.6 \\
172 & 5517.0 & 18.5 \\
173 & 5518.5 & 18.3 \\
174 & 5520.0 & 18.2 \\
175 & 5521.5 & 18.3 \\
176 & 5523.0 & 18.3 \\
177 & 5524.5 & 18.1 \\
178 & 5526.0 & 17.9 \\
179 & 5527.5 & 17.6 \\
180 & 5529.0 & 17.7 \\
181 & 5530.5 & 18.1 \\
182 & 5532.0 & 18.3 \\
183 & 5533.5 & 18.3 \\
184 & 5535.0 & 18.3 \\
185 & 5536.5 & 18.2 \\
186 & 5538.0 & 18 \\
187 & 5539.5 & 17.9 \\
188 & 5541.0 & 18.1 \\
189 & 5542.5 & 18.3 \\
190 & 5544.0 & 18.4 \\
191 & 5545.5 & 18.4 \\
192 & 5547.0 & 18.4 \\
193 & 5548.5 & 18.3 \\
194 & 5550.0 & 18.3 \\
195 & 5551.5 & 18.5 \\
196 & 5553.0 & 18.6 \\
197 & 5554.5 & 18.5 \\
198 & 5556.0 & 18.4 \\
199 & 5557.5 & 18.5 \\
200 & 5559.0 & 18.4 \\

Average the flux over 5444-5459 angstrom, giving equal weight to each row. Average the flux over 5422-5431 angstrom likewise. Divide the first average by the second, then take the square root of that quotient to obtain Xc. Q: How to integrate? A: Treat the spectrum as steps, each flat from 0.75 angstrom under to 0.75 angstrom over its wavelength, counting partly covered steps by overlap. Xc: 0.994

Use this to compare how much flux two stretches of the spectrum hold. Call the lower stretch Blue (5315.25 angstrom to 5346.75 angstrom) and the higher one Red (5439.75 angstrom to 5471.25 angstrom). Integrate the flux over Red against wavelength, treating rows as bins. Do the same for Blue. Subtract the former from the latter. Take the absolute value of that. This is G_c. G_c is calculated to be 12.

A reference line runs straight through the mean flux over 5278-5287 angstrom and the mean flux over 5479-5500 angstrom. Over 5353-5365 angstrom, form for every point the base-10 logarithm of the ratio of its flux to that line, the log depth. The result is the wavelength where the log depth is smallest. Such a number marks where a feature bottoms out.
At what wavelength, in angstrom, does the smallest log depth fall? 5361.0 angstrom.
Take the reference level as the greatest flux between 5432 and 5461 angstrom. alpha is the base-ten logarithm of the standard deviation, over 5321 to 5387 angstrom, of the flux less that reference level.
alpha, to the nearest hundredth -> -0.57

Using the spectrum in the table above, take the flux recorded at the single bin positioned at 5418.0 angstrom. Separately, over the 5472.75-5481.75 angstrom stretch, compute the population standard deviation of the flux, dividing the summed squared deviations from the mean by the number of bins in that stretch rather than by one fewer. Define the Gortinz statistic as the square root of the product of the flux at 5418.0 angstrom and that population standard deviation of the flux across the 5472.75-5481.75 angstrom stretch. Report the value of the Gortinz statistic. 1.24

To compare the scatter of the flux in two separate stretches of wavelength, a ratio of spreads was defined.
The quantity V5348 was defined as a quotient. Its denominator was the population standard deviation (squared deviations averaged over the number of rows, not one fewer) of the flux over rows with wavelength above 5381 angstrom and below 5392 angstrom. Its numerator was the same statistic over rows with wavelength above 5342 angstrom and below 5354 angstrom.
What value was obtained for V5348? 1.11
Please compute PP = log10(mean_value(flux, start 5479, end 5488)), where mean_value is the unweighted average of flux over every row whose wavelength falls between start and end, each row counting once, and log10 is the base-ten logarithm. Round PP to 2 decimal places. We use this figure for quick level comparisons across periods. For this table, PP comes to 1.27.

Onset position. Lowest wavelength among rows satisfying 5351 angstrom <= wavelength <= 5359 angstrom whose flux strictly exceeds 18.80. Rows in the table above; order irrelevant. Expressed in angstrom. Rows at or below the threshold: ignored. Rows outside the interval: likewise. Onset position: 5352.0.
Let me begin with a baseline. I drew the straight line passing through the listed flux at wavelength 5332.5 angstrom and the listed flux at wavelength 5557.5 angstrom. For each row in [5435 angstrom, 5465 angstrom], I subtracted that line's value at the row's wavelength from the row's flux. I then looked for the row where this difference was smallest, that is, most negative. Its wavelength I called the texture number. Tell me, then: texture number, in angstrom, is 5446.5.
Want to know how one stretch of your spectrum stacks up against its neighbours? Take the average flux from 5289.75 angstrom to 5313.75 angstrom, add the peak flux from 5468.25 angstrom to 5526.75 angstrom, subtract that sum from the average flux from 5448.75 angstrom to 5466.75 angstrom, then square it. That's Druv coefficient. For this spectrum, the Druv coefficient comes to 387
